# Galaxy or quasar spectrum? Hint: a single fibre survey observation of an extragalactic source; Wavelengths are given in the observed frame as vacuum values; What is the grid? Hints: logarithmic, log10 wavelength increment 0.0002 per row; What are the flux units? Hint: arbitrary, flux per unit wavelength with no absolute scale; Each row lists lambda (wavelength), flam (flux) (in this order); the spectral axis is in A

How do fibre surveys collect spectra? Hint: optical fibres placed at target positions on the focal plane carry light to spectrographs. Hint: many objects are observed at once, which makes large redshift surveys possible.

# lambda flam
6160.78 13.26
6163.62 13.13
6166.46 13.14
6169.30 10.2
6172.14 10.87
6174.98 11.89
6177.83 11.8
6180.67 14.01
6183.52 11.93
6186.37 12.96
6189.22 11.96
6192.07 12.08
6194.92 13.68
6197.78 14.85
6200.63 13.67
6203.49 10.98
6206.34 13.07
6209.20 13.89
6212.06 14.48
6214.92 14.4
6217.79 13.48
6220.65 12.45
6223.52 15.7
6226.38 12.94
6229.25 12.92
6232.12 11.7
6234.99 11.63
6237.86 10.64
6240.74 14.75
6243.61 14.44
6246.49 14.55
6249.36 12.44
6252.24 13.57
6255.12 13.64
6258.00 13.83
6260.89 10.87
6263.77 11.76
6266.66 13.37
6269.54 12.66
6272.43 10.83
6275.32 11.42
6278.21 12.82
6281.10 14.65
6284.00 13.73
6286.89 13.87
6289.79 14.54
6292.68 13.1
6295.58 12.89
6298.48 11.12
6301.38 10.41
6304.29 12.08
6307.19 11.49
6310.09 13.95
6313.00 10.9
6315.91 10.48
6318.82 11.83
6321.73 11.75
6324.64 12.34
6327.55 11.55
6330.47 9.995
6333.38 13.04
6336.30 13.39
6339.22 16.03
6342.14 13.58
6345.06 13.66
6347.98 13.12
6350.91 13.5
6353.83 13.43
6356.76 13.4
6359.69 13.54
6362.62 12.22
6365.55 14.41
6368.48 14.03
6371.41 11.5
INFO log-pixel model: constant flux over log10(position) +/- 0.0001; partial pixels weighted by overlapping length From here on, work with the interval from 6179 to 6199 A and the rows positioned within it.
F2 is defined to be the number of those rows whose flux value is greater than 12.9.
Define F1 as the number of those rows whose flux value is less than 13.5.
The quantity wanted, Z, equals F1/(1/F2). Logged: 16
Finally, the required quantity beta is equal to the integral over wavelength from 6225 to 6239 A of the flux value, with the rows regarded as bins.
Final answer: 168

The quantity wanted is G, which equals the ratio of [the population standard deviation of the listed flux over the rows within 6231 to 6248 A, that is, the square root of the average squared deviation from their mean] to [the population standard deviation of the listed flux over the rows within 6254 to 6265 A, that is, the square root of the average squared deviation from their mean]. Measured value 1.3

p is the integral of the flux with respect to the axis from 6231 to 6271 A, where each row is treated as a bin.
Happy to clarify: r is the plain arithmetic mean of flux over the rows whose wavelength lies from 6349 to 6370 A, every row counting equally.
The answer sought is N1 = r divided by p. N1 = 0.026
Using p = 514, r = 13.5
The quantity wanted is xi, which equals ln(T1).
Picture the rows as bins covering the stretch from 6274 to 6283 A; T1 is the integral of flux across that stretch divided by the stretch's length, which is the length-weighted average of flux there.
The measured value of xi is 2.57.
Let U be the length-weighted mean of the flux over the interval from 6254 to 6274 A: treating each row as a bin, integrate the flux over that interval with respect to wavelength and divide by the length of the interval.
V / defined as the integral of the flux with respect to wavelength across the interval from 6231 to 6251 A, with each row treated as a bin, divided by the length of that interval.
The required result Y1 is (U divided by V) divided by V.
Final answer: 0.074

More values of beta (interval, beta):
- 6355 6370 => 203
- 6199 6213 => 185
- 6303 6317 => 165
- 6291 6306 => 179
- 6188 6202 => 186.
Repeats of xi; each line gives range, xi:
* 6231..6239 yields 2.43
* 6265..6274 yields 2.51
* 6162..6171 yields 2.50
